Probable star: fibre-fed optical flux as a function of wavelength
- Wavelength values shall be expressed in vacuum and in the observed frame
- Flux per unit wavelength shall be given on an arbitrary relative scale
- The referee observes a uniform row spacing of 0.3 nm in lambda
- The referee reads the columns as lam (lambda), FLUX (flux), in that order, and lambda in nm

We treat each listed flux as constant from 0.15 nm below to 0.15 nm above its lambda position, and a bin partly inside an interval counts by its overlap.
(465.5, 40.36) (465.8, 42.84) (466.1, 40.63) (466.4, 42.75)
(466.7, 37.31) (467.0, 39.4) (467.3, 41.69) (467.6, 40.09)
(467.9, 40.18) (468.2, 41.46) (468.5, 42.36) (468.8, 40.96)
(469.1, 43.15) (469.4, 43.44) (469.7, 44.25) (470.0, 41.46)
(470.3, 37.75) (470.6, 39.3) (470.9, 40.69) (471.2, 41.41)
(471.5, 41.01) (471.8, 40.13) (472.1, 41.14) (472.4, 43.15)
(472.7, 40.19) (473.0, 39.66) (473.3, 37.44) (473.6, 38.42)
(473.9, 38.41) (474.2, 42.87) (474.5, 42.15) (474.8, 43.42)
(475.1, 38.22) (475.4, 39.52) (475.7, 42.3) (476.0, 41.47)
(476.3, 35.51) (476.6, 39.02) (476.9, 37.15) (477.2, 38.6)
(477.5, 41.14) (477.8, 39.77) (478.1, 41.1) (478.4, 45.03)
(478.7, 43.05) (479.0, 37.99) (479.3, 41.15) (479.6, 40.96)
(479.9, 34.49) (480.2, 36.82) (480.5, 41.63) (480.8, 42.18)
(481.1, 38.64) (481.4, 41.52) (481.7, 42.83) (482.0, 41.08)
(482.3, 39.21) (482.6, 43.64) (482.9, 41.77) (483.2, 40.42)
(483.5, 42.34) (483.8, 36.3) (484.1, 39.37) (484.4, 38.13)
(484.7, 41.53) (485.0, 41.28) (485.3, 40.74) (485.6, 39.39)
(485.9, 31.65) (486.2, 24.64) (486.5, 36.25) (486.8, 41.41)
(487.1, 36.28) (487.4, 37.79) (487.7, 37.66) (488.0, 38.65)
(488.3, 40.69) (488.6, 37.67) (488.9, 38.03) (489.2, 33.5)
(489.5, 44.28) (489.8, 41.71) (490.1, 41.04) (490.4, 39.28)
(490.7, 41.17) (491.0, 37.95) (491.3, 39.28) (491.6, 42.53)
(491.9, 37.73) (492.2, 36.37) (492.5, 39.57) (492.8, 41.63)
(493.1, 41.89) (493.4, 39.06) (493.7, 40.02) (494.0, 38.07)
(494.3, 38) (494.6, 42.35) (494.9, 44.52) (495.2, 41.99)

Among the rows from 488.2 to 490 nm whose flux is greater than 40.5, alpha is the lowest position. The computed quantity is 488.3 nm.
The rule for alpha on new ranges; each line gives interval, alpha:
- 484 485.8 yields 484.7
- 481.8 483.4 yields 482.0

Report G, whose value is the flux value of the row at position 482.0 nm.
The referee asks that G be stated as 41.08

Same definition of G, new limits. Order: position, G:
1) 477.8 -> 39.77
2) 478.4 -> 45.03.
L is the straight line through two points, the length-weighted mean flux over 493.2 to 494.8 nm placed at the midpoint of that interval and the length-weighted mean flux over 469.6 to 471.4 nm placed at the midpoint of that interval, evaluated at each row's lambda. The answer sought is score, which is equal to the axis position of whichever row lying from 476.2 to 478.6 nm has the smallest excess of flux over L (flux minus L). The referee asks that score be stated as 476.3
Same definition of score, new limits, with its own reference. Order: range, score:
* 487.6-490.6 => 489.2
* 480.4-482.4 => 481.1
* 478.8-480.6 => 479.9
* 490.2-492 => 491.9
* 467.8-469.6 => 467.9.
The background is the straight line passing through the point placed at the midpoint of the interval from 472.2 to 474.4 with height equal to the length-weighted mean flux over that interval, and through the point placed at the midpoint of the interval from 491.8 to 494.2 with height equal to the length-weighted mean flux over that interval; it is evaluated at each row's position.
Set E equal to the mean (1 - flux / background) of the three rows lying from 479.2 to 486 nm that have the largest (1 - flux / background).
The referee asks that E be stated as 0.14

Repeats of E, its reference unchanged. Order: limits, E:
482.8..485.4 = 0.04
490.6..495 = 0.05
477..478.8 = 0.00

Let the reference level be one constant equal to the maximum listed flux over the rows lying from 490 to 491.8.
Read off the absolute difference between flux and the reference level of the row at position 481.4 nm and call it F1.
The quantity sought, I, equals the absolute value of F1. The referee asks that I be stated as 1.0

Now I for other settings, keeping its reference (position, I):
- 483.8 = 6.2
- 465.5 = 2.2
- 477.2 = 3.9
